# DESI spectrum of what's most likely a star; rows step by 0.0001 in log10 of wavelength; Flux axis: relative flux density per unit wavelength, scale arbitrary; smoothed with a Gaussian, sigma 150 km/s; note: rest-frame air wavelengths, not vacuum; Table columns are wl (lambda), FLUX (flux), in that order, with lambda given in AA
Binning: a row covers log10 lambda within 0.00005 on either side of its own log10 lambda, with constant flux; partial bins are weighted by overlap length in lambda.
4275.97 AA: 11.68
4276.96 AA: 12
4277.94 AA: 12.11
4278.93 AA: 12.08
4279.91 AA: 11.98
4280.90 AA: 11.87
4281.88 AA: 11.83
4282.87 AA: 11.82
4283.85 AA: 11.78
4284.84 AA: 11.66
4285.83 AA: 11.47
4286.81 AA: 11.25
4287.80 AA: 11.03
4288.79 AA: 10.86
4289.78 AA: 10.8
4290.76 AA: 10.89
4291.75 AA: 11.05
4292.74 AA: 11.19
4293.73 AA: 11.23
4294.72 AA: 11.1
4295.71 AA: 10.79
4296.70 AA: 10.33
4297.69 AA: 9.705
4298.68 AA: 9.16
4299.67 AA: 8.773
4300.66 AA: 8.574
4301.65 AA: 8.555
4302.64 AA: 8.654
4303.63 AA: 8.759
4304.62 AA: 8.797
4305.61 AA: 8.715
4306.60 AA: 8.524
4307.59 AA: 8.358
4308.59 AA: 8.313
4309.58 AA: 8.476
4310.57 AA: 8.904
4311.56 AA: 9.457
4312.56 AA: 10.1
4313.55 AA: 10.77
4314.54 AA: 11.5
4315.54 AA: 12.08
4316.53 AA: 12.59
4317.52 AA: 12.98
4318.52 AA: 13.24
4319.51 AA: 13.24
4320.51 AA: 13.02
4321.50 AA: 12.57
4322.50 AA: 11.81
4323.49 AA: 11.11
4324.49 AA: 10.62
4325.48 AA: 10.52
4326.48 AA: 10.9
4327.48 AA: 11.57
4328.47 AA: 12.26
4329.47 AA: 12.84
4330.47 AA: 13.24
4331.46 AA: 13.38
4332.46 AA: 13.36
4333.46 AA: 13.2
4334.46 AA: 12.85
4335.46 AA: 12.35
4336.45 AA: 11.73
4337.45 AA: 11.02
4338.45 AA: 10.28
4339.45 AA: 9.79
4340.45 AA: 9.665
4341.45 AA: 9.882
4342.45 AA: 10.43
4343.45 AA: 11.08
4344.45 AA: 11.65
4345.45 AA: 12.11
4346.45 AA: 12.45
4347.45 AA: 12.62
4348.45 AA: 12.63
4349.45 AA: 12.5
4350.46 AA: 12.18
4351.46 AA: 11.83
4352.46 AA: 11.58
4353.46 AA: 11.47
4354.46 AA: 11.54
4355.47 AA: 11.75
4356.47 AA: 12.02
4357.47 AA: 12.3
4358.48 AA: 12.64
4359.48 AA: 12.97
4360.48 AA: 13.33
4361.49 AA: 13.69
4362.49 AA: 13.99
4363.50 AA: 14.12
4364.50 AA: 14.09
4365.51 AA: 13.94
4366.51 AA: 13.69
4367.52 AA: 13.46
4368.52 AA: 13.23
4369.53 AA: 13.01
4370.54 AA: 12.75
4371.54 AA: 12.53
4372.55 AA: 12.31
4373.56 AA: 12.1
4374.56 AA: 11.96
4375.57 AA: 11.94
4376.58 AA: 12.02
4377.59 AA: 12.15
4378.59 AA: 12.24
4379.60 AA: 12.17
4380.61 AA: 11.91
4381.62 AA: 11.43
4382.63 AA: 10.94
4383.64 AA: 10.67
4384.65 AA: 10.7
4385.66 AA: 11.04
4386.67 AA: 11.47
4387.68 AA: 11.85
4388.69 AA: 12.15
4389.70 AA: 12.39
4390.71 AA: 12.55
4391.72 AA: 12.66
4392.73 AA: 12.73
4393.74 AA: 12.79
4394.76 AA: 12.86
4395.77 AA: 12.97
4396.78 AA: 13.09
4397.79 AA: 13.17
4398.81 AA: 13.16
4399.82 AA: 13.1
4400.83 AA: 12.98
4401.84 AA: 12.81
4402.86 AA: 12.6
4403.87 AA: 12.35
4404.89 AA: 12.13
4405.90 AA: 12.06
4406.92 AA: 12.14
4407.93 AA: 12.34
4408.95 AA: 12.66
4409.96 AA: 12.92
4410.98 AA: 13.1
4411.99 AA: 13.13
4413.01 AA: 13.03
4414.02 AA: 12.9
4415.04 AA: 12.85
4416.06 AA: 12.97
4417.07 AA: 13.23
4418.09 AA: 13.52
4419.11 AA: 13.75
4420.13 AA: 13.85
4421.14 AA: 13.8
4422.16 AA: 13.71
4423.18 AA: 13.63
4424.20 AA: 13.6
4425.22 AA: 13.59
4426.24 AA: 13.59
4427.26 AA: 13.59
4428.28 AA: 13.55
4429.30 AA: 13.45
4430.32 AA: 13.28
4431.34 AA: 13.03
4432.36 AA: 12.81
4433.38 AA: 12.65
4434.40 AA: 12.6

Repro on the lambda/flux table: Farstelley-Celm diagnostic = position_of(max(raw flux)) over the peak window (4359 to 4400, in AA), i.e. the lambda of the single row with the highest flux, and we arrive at 4363.50 AA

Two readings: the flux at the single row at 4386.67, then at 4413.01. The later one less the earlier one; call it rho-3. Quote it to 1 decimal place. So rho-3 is 1.6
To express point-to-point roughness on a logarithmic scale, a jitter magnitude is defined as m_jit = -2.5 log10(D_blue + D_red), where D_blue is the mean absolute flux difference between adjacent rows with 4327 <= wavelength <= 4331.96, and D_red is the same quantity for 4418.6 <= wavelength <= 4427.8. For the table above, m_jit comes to 0.76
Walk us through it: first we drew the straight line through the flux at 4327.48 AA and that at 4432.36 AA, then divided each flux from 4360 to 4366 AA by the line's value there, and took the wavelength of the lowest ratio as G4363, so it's 4360.48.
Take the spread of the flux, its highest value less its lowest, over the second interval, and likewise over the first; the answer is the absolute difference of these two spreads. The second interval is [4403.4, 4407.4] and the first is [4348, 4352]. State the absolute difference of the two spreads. 0.51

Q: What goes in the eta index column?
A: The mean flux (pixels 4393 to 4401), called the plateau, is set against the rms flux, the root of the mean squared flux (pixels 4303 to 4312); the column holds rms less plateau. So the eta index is -4.3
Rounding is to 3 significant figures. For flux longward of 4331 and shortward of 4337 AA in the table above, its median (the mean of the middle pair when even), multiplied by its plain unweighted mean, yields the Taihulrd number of 167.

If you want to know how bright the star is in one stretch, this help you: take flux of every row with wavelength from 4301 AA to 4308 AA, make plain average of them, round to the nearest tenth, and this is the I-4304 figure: 8.6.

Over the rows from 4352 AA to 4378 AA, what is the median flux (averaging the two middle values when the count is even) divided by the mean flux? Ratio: 0.990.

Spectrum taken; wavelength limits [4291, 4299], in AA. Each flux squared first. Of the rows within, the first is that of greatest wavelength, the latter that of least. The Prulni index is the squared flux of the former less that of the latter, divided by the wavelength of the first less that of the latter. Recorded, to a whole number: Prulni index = -6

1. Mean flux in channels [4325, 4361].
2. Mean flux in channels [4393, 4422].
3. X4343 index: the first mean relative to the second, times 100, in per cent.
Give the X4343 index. 92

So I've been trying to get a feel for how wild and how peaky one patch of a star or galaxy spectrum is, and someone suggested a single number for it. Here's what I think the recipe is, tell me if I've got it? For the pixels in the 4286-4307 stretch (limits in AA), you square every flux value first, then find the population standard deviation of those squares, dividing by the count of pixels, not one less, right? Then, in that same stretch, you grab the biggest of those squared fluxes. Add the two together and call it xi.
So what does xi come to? 148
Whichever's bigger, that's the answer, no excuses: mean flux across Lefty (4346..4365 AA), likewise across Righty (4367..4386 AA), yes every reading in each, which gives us 12.6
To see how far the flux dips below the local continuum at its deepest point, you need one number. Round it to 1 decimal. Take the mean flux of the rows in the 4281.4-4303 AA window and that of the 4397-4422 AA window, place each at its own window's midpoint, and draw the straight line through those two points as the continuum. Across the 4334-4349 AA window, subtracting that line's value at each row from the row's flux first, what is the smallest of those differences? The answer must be -1.9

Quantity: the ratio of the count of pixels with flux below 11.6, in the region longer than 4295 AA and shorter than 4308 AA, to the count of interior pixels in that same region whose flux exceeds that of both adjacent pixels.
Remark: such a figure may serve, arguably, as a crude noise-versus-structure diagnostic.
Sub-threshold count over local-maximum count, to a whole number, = 13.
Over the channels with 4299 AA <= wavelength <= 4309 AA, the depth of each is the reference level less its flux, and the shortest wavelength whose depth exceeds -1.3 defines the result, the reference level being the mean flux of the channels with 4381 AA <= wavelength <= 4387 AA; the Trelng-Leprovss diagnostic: 4299.67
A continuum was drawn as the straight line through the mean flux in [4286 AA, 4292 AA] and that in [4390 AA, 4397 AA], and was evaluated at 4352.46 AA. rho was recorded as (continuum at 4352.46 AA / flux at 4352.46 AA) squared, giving 1.09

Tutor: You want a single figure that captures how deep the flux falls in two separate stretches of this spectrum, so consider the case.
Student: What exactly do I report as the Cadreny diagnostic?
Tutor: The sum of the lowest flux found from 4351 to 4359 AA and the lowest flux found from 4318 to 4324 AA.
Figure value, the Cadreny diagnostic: 22.6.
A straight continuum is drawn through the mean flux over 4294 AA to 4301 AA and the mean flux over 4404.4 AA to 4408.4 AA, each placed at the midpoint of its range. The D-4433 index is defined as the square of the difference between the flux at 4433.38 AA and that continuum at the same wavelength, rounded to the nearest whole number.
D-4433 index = 0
